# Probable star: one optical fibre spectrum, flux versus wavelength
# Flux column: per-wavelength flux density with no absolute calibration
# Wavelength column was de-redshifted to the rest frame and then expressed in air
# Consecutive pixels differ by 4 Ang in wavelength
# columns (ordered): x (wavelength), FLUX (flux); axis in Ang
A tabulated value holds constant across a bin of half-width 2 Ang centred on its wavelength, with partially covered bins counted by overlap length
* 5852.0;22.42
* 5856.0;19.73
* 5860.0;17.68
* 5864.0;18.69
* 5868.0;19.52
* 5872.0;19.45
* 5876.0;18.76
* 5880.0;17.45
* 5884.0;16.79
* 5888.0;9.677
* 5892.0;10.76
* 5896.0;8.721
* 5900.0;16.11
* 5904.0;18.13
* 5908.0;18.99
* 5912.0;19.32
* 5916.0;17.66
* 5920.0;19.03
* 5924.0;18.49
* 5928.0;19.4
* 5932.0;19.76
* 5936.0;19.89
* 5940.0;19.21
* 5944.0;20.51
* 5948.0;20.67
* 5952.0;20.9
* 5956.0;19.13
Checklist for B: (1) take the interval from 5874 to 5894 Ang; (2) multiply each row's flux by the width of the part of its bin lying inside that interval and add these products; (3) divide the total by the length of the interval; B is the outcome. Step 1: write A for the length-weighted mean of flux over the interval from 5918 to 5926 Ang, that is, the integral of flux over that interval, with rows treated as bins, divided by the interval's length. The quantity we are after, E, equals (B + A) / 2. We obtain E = 16.7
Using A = 18.8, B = 15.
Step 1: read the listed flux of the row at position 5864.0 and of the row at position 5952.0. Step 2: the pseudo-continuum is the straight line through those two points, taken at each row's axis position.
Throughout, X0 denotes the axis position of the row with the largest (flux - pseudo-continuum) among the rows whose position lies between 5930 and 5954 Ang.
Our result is 5952.0 Ang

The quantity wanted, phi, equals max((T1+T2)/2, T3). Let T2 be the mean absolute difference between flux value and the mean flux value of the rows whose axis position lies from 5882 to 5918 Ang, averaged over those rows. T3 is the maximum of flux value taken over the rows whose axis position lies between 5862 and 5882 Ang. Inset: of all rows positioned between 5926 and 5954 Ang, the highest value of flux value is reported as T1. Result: 19.52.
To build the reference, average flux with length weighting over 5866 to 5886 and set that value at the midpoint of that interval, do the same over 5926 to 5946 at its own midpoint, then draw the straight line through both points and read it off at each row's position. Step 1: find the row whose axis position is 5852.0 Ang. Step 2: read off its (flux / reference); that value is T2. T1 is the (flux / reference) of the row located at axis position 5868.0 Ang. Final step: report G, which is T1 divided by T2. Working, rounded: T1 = 1.07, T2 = 1.3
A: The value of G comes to 0.85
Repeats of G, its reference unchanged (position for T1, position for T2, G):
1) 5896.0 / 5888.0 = 0.89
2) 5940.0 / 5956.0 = 1.02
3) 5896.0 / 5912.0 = 0.46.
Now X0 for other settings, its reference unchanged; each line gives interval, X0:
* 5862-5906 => 5868.0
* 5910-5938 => 5912.0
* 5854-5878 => 5856.0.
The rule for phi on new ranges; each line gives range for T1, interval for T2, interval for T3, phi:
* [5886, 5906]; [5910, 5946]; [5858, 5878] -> 19.52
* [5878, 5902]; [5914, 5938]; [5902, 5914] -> 19.32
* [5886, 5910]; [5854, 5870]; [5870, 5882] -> 19.45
